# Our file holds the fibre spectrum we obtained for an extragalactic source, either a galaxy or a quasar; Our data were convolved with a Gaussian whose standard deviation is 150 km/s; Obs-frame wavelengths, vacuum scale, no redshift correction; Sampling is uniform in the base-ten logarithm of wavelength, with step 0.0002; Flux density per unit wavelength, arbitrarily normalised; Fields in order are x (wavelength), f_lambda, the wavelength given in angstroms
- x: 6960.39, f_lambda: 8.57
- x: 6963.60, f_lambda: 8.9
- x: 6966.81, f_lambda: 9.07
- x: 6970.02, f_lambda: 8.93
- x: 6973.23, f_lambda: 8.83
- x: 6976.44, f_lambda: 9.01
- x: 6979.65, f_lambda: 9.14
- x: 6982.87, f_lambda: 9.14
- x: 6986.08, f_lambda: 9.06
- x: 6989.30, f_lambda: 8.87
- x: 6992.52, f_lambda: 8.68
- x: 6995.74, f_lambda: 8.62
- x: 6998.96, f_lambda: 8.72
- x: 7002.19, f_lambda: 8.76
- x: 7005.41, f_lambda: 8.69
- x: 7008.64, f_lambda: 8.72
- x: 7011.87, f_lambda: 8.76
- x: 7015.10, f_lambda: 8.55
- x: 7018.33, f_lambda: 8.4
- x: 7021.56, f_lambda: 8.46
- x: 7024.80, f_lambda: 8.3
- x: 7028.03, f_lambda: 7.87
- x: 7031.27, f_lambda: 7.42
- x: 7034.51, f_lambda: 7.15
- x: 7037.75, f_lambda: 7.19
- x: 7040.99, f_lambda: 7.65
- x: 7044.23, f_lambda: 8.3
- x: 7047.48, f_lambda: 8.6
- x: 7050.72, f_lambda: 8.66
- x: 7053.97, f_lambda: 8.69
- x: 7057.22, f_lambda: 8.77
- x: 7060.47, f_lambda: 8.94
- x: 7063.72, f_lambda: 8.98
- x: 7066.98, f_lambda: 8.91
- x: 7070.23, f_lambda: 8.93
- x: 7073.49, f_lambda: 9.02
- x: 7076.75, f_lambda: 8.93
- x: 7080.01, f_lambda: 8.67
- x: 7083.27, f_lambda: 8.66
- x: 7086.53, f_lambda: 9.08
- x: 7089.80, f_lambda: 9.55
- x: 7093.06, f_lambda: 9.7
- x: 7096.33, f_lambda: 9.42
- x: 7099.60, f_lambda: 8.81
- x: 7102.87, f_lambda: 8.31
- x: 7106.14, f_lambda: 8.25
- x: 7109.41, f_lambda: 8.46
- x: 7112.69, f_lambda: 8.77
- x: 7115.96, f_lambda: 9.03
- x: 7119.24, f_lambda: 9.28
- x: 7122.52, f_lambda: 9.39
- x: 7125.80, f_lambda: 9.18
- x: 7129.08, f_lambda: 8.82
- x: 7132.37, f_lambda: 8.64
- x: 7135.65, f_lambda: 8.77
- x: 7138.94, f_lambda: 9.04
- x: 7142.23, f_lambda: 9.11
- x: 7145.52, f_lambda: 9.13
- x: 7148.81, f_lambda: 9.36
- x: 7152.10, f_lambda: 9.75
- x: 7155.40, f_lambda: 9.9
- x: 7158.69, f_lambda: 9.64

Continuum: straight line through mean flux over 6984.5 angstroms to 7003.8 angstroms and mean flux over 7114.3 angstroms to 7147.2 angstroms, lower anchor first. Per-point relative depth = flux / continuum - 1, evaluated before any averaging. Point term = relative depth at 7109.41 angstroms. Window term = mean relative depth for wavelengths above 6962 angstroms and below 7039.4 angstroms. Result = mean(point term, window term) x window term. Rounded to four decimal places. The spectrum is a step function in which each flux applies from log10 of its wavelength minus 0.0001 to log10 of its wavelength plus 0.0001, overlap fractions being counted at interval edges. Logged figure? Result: 0.0012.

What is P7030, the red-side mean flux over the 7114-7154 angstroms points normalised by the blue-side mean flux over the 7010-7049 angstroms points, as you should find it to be 1.13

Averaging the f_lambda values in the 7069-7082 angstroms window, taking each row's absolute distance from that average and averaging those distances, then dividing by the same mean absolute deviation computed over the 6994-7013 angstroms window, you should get 2.9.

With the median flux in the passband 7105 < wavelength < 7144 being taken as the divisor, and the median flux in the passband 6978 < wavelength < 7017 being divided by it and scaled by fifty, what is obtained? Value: 49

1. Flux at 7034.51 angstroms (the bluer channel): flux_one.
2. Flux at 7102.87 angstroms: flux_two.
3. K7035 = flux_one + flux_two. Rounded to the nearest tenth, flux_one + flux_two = 15.5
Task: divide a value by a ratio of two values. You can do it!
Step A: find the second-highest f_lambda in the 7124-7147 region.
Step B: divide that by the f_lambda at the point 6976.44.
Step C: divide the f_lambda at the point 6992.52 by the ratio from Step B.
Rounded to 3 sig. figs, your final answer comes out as 8.57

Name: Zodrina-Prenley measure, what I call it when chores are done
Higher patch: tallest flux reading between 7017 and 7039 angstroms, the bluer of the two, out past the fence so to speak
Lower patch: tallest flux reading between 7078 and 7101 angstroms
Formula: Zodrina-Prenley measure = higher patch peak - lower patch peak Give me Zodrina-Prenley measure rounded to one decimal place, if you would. -1.2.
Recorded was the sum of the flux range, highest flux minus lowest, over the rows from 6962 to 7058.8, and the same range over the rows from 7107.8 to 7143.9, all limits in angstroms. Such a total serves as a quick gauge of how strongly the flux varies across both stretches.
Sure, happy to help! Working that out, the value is 2.9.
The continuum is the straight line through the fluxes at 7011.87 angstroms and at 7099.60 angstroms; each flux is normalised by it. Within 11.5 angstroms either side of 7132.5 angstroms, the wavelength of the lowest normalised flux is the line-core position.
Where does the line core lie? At 7132.37 angstroms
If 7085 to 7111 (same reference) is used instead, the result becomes 7106.14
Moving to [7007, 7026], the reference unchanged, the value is 7024.80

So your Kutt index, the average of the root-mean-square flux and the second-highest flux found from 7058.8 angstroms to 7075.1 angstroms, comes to 9.0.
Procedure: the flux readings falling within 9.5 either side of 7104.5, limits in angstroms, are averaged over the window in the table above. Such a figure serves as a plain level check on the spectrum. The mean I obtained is 8.7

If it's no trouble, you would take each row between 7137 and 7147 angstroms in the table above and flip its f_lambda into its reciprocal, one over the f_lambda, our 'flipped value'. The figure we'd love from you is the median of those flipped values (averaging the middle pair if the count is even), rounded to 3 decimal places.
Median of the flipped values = 0.110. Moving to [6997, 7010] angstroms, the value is 0.115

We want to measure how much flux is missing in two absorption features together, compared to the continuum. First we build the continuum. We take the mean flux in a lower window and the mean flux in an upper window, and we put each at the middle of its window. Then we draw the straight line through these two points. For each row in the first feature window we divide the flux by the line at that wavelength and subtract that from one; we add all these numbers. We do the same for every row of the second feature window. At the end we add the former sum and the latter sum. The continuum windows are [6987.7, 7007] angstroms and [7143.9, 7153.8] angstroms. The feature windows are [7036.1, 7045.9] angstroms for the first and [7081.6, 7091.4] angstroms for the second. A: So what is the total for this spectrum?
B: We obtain 0.42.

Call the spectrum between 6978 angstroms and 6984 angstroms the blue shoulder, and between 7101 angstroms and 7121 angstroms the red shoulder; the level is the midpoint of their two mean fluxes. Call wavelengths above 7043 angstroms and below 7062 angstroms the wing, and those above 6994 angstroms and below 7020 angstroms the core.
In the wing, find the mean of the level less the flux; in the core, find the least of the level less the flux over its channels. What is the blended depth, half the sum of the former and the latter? 0.20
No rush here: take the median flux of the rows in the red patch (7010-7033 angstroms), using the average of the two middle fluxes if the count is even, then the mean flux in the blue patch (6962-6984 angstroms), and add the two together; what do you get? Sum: 17.4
